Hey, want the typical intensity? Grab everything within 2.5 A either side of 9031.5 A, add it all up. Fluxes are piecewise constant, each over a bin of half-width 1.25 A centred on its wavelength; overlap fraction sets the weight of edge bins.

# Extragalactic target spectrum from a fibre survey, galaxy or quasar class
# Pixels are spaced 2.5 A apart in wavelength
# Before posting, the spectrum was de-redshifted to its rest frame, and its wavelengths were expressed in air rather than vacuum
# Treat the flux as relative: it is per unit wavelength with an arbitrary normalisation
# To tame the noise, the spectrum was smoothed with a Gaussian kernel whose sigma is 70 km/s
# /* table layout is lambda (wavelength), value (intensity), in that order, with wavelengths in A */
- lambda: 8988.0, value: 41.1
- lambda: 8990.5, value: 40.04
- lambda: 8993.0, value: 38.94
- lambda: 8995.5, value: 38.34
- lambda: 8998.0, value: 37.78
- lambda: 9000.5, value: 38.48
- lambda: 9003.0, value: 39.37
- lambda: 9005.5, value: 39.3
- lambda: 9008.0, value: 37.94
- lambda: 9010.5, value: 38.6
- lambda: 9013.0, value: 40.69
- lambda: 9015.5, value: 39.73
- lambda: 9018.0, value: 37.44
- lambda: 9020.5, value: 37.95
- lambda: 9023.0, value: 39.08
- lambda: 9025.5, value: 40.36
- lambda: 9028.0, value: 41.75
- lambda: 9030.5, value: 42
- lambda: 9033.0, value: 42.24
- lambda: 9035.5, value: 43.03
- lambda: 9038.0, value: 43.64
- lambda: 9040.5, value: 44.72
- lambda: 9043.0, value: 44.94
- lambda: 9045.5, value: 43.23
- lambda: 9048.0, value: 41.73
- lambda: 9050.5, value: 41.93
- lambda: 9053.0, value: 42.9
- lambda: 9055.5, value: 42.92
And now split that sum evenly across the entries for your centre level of 42.1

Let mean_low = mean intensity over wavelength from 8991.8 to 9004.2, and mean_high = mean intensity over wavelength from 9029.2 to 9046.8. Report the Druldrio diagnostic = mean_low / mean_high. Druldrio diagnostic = 0.89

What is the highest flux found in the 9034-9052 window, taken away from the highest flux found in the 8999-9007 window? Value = -5.6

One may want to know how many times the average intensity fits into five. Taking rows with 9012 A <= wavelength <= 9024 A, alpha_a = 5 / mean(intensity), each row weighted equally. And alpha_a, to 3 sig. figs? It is 0.128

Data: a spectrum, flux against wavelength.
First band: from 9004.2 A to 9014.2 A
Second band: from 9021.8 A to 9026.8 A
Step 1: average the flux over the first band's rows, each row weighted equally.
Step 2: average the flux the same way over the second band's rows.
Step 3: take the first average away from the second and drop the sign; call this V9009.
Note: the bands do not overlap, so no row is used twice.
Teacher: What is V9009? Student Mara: 0.6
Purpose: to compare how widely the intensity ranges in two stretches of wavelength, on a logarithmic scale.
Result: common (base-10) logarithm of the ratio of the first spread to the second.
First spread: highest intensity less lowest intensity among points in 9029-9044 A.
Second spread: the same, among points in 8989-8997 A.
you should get 0.238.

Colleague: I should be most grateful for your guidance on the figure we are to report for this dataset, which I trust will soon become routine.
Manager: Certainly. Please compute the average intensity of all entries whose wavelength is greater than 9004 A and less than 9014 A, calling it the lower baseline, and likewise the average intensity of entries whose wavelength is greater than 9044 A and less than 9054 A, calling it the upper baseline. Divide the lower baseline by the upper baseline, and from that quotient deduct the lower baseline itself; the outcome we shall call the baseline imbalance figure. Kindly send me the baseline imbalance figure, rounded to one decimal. -38.2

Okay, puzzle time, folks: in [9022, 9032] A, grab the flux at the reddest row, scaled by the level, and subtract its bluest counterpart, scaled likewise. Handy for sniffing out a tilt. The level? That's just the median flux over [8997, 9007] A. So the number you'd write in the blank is 0.075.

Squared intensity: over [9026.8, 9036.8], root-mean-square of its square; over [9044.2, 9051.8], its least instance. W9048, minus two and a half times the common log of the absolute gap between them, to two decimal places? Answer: -4.13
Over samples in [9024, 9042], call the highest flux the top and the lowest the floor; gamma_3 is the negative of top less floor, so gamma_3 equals -4.4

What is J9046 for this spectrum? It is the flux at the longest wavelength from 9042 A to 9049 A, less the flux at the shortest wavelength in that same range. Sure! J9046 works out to -3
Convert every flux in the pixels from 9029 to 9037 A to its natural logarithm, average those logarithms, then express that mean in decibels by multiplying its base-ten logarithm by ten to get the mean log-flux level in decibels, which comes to 5.74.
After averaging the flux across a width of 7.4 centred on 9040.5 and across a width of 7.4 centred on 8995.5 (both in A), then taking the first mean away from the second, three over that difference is -0.5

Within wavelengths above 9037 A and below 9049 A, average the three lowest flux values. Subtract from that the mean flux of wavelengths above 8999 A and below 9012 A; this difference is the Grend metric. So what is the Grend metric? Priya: 4.1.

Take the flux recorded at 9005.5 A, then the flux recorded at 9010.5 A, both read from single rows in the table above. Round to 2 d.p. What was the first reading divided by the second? 1.02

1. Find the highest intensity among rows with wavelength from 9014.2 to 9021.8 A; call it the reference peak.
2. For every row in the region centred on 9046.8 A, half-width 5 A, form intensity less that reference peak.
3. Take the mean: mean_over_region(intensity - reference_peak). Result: 3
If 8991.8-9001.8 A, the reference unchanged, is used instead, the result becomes -1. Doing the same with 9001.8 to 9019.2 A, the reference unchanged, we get -1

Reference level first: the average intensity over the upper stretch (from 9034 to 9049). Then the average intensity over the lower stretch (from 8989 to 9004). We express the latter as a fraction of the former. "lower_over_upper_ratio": 0.892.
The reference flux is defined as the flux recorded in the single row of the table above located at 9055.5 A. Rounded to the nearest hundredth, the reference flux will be 42.92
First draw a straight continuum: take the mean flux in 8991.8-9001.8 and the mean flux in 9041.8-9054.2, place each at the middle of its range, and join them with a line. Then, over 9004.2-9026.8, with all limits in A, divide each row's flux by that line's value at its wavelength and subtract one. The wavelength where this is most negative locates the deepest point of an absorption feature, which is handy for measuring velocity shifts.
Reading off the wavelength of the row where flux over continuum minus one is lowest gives 9018.0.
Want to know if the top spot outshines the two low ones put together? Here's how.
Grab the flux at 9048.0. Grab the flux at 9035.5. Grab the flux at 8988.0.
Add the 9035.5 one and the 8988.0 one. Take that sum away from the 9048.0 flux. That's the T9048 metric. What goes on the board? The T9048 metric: -42.4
